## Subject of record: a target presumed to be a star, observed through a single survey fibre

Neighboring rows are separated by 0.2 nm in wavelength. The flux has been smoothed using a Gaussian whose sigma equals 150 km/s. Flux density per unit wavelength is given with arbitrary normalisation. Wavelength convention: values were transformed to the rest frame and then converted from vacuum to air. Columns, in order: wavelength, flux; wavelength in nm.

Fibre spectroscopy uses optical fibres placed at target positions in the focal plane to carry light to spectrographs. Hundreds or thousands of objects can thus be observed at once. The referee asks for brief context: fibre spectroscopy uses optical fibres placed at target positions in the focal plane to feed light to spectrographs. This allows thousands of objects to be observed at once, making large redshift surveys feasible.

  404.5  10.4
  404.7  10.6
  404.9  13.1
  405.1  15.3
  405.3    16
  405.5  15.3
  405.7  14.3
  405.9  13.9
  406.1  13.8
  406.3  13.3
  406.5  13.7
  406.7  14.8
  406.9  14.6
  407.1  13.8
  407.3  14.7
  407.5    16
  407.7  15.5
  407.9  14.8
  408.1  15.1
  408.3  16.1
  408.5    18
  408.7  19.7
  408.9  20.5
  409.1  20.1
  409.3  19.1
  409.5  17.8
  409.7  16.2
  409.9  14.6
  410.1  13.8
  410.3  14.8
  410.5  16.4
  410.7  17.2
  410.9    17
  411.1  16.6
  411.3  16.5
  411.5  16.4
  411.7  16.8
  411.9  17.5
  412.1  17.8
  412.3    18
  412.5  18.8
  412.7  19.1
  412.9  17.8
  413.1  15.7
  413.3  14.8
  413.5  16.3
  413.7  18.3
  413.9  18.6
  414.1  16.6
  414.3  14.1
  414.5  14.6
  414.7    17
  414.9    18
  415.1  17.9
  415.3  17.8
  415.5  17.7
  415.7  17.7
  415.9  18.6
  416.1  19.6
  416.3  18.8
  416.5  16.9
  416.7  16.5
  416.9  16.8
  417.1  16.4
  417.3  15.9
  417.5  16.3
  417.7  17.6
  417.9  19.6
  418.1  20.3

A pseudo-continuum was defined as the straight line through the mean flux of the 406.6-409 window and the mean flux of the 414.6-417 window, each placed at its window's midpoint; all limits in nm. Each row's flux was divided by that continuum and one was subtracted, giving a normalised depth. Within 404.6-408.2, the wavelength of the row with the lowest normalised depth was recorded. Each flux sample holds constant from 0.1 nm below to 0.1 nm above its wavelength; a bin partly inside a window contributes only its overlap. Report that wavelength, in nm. 404.7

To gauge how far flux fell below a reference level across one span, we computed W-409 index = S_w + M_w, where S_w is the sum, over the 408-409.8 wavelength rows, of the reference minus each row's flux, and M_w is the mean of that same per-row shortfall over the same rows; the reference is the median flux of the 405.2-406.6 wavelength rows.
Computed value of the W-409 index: -42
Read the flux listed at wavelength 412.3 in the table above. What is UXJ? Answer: 18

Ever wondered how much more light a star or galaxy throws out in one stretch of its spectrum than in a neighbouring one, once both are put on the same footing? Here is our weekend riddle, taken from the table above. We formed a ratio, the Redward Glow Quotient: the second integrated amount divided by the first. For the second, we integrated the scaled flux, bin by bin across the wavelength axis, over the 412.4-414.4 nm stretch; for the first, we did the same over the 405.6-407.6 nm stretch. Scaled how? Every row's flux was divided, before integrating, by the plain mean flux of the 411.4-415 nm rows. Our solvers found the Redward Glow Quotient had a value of 1.19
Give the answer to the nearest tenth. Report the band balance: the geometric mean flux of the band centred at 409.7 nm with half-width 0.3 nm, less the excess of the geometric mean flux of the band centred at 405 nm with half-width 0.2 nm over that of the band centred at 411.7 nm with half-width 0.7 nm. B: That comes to 19.1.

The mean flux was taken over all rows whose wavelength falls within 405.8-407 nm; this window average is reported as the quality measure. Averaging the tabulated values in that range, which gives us 14.0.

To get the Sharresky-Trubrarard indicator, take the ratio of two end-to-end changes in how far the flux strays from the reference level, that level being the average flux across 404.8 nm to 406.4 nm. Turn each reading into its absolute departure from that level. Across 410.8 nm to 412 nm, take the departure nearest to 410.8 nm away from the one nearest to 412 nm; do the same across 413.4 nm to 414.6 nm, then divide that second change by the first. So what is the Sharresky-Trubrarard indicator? -3.4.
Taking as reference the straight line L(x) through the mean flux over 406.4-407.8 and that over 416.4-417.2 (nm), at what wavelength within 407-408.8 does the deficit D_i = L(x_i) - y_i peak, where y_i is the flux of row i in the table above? 407.1 nm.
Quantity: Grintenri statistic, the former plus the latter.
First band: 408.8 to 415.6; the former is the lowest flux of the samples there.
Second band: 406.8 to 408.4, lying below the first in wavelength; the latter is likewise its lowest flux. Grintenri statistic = 27.6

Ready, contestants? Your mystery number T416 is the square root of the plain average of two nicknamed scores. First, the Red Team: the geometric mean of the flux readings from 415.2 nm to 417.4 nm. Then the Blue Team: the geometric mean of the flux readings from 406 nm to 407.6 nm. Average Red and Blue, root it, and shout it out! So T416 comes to 3.99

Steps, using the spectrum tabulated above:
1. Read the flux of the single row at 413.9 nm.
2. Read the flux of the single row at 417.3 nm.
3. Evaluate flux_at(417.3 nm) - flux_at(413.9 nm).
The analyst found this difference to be -3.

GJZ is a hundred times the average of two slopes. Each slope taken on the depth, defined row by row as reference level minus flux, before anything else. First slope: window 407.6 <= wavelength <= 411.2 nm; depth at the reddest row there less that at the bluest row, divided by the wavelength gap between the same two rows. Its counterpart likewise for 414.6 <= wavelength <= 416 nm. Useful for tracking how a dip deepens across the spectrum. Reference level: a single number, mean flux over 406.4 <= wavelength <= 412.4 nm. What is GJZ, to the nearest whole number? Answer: -83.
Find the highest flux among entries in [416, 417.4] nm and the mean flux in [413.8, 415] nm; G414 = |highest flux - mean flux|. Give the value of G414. 3.1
